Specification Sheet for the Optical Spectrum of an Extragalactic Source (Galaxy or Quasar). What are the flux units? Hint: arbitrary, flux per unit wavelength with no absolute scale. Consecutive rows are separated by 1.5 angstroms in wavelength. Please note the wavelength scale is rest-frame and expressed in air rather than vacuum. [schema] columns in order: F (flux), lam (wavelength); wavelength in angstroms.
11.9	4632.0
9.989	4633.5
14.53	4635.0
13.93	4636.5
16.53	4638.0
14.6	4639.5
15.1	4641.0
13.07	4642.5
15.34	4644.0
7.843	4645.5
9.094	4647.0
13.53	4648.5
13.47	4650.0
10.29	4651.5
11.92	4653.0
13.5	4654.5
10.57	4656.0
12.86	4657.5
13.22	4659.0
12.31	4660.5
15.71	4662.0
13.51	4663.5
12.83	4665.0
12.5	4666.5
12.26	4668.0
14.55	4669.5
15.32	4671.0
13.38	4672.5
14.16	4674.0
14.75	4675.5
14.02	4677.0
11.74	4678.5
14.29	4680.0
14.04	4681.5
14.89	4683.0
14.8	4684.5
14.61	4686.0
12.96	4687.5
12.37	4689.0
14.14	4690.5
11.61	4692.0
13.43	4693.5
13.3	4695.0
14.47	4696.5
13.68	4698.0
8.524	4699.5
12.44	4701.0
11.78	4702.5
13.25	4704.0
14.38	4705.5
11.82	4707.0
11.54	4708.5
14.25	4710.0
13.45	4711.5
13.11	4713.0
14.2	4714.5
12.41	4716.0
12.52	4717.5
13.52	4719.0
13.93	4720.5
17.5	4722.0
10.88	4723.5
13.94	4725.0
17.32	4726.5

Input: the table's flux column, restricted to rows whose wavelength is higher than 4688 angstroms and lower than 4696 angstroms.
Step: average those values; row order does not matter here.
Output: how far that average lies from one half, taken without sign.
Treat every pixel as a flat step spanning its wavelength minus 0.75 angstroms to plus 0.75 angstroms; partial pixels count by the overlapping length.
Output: 12.5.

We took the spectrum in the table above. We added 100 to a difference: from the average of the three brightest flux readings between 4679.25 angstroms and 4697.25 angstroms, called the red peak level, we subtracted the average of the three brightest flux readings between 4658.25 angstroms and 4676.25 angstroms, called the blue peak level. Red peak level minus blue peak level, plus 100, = 100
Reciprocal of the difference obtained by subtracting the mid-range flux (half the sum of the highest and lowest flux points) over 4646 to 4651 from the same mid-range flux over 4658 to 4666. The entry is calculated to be 0.4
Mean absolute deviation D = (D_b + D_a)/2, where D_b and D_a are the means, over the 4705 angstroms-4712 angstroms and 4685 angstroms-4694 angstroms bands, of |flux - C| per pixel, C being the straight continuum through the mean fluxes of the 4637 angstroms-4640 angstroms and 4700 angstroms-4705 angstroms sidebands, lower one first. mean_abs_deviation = 1.1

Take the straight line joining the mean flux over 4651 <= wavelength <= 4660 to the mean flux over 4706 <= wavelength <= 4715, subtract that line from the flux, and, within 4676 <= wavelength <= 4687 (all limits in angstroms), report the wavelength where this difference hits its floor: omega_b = 4678.5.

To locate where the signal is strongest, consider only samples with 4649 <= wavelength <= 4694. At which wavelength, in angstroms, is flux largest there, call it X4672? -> 4662.0 angstroms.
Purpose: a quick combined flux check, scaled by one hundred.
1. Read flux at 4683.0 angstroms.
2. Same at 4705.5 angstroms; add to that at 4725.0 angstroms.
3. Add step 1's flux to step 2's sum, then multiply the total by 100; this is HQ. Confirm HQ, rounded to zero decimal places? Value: 4321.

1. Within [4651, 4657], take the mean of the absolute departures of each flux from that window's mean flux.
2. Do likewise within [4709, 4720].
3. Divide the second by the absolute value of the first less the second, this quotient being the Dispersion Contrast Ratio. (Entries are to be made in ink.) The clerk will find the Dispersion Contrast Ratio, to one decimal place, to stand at 1.0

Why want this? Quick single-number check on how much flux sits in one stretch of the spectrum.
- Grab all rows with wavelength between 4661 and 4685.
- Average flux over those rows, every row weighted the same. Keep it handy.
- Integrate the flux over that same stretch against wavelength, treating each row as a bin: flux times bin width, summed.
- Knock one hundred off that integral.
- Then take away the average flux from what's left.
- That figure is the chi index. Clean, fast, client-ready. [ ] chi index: 220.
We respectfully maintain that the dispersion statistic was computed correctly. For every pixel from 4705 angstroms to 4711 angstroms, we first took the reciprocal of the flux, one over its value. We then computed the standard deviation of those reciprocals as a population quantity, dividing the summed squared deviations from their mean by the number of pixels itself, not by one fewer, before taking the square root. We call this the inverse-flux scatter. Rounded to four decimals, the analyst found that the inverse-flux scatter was 0.0079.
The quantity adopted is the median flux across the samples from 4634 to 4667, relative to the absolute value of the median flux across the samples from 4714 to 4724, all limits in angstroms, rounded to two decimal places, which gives 0.99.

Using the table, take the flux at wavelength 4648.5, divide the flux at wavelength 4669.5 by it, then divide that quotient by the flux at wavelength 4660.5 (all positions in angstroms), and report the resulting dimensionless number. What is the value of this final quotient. 0.087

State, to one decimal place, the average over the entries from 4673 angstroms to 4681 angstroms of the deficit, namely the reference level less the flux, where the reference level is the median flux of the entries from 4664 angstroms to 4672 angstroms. -1.0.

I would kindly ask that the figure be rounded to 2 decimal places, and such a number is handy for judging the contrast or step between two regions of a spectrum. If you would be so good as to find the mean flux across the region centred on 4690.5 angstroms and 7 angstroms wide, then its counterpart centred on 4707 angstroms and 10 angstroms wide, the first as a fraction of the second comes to 1.00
